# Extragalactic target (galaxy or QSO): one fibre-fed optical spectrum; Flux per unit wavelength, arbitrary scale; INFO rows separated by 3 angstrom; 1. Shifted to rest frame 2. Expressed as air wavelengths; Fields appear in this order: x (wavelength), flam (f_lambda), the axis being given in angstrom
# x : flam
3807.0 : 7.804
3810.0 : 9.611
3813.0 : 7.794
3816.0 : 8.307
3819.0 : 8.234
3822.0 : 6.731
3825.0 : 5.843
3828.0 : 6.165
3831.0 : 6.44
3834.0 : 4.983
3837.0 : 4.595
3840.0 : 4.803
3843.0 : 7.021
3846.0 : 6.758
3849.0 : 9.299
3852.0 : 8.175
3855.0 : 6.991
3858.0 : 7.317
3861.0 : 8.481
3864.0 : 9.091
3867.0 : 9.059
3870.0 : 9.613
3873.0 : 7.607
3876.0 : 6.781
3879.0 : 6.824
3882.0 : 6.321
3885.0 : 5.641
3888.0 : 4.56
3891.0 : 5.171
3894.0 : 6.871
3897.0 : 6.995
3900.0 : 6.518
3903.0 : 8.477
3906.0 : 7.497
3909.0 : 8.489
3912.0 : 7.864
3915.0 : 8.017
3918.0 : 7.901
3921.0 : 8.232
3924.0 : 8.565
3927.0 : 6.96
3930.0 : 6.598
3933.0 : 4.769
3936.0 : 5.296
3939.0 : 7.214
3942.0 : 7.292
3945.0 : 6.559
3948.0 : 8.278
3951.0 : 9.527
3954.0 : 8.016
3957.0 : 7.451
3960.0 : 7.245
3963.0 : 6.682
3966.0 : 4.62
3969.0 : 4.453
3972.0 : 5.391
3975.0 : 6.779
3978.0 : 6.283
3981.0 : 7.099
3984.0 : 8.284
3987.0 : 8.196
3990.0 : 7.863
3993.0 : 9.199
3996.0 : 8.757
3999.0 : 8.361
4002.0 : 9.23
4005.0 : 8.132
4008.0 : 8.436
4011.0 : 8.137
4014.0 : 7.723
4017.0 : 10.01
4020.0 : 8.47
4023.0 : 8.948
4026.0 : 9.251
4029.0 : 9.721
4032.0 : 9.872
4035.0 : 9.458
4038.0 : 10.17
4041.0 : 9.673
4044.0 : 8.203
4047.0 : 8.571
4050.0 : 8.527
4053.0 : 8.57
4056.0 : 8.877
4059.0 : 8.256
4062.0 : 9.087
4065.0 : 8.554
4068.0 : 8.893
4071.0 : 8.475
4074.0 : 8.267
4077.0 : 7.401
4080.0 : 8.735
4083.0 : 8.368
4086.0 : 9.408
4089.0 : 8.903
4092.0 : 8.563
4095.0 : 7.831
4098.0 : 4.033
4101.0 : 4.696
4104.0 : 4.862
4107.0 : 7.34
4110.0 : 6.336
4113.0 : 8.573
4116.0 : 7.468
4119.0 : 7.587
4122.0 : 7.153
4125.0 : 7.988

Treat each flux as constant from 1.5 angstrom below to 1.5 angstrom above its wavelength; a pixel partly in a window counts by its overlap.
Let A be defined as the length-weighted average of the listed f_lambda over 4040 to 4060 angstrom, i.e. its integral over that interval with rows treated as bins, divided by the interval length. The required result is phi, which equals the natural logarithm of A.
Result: 2.16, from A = 8.7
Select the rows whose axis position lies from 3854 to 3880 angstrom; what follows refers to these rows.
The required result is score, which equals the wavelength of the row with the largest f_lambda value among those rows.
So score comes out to 3870.0 angstrom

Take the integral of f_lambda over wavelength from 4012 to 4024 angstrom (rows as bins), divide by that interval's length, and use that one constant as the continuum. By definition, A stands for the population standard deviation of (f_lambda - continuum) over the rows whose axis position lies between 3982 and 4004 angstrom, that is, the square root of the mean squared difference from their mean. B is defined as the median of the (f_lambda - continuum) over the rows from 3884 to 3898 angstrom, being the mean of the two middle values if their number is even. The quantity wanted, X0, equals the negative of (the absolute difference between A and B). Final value -3.6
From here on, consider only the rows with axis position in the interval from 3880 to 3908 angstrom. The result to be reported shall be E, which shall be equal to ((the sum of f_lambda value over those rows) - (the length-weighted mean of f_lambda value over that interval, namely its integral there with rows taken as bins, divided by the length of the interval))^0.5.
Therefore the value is 7.2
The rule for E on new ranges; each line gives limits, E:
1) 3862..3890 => 7.6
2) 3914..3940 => 7.5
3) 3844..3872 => 8.2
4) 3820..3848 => 6.9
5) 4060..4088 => 8.3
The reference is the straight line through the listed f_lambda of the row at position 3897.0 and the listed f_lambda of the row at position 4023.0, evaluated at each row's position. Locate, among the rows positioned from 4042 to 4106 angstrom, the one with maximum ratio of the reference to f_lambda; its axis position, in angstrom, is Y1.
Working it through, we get 4098.0 angstrom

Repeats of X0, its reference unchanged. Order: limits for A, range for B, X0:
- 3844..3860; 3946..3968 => -2.2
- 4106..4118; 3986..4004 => -1.0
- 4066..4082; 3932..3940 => -4.0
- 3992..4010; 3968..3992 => -2.2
